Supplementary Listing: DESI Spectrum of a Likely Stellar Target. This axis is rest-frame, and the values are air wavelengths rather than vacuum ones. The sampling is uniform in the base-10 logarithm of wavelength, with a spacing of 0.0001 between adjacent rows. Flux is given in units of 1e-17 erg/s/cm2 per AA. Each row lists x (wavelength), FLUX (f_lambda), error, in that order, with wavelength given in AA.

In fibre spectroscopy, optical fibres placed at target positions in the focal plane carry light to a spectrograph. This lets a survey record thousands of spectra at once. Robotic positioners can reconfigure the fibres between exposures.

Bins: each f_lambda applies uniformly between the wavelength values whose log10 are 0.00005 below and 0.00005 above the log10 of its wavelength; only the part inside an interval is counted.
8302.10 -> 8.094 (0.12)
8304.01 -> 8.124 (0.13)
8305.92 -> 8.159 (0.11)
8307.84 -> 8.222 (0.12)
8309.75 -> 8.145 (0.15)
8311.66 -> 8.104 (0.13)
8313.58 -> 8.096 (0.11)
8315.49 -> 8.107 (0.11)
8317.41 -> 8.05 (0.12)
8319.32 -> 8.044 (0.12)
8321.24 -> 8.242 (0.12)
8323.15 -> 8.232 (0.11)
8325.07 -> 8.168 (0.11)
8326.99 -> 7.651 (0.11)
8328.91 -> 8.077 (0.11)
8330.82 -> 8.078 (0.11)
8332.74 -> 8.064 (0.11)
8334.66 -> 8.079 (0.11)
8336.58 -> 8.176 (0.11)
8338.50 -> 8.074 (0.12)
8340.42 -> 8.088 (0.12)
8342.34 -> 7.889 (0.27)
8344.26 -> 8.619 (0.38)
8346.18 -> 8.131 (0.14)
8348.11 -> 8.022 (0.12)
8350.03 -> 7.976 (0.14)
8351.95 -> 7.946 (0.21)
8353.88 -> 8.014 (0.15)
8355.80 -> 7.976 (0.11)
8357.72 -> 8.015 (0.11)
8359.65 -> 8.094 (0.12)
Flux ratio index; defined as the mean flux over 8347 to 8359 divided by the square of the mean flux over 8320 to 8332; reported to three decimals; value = 0.123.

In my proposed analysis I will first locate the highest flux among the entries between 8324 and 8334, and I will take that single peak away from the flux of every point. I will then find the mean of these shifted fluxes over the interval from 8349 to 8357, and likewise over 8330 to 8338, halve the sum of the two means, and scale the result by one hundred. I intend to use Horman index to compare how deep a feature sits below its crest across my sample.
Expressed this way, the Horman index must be -12.9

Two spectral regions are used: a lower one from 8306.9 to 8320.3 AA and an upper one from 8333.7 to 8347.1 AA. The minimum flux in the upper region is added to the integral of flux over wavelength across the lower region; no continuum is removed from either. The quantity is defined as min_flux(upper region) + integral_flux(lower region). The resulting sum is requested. 117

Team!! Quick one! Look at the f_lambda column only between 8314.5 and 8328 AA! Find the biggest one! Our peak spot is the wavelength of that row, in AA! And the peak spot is 8321.24 AA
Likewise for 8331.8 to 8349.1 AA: 8344.26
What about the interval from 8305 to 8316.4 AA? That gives 8307.84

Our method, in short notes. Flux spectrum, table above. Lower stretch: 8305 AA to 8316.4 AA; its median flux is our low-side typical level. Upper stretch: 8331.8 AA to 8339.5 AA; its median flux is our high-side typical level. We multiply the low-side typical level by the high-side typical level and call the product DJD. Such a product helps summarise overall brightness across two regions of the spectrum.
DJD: 65.6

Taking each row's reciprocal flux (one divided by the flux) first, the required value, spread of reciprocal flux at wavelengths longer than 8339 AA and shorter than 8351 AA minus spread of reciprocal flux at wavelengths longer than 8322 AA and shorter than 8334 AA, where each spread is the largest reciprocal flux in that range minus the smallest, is 0.0015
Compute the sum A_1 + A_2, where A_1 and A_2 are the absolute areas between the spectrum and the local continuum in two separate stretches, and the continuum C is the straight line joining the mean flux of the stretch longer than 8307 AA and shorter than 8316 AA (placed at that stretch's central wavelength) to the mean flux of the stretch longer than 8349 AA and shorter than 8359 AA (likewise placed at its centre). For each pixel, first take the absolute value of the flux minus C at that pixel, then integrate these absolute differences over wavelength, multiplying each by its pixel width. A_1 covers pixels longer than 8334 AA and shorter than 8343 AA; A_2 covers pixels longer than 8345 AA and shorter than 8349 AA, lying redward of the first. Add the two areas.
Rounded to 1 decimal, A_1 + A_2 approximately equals 1.0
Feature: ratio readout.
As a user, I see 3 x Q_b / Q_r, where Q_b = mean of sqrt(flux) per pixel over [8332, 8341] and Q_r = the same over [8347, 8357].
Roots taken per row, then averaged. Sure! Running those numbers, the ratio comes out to 3.02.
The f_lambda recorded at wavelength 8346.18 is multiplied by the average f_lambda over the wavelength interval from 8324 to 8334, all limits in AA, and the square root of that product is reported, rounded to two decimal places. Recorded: 8.07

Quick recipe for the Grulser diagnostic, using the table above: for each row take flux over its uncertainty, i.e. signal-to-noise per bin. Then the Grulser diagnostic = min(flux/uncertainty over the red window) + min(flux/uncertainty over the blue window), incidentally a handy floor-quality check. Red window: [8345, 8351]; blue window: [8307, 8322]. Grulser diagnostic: 111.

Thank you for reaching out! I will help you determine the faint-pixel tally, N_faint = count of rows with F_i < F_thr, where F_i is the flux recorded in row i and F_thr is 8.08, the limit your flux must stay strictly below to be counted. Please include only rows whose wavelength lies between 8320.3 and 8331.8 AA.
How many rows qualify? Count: 3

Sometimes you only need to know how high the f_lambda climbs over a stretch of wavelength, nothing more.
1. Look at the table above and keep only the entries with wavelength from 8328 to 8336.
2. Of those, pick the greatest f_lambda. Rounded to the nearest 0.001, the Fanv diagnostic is 8.079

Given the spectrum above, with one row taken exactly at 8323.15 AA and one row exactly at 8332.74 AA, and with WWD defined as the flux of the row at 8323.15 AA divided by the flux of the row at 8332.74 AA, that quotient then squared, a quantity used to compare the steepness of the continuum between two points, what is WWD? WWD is 1.04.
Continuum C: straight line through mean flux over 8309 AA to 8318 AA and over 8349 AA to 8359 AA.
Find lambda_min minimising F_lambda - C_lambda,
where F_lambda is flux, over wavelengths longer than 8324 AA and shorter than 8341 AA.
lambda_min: 8326.99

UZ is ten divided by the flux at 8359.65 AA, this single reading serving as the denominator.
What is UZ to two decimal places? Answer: 1.24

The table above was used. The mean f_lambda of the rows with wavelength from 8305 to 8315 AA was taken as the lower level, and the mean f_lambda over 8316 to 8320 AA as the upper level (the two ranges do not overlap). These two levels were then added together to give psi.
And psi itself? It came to 16.2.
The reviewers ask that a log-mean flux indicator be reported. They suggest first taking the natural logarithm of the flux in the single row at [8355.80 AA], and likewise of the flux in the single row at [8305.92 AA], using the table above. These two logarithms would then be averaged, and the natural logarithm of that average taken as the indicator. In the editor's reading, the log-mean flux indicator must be 0.736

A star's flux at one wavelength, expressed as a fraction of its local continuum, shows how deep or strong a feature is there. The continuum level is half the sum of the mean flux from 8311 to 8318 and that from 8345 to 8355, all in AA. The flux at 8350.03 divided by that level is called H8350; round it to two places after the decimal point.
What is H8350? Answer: 0.99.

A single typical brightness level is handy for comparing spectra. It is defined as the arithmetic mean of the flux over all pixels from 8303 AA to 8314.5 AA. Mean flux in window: 8.14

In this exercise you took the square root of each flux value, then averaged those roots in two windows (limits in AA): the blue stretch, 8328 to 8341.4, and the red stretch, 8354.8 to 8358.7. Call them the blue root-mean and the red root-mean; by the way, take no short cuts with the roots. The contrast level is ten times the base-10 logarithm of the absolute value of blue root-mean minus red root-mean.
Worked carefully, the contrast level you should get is -18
